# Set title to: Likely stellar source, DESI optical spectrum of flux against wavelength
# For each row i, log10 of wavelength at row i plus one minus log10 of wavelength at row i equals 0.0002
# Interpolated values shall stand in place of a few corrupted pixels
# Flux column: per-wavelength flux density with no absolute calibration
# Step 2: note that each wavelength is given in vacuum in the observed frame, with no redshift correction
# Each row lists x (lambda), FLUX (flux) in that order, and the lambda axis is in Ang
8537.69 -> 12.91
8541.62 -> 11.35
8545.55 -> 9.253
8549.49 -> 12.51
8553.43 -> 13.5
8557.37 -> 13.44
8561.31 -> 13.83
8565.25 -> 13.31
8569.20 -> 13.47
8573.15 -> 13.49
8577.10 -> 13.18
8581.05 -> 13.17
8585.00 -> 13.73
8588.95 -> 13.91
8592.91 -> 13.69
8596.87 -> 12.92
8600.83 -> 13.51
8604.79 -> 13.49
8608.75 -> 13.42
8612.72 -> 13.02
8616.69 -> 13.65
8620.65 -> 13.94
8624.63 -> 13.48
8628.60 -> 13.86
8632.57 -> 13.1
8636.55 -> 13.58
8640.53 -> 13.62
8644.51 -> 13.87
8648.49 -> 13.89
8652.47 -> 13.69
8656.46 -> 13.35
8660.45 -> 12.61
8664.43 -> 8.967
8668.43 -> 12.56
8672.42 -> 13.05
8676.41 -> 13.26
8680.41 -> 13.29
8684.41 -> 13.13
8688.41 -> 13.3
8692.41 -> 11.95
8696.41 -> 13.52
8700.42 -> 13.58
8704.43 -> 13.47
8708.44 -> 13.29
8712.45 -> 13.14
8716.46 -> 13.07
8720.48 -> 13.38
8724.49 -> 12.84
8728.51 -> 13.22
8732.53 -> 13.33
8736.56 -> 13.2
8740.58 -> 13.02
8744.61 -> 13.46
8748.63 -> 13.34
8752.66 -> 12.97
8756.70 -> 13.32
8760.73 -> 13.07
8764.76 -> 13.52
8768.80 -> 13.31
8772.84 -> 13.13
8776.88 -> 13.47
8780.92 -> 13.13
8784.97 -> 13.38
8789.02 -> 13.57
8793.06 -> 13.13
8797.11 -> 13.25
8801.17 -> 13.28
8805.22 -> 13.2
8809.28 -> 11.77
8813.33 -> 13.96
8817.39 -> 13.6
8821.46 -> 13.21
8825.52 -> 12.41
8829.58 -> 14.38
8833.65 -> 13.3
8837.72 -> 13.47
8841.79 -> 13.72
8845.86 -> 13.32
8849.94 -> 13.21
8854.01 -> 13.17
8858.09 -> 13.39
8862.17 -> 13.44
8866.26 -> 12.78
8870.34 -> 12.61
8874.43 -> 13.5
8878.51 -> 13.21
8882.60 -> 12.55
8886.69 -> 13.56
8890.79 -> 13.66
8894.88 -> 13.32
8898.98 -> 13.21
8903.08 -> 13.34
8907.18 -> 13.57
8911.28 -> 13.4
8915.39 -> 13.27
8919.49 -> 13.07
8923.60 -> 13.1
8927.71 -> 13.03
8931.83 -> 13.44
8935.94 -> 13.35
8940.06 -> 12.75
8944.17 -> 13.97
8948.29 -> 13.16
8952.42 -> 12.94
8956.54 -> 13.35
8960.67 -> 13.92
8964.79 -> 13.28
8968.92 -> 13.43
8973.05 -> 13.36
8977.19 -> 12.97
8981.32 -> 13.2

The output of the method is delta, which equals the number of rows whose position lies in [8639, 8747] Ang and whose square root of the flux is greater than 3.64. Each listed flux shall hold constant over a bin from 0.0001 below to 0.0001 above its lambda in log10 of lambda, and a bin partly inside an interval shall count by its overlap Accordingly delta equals 15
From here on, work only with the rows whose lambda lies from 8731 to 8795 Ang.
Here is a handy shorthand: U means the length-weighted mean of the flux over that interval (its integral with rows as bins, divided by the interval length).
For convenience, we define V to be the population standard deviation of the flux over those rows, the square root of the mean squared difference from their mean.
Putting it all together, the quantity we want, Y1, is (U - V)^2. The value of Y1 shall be 171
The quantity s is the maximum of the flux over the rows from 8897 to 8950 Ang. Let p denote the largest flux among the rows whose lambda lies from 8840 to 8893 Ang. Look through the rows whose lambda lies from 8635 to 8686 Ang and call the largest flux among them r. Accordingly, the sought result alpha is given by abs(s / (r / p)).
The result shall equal 13.8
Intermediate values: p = 13.72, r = 13.89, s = 13.97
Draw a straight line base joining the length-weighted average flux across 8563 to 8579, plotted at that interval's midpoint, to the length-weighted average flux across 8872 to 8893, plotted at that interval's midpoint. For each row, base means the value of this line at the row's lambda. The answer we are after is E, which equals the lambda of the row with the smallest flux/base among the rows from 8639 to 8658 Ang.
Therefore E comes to 8656.46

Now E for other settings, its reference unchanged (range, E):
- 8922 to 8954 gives 8940.06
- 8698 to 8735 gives 8724.49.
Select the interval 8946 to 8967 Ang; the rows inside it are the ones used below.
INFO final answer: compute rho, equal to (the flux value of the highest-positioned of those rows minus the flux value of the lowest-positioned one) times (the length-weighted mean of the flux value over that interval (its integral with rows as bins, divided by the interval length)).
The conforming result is 2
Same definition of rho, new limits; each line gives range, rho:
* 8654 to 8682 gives -1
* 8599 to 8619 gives 2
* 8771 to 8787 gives 3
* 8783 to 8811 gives -21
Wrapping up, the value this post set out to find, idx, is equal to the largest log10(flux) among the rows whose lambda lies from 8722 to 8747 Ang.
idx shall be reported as 1.13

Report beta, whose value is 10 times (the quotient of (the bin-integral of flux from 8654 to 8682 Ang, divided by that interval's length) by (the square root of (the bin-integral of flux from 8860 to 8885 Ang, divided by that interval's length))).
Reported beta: 34.5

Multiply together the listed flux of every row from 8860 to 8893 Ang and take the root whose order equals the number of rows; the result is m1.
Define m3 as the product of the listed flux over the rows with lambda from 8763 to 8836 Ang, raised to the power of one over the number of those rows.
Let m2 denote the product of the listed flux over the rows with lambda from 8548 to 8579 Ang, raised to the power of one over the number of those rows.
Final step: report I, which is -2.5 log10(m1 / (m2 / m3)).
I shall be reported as -2.79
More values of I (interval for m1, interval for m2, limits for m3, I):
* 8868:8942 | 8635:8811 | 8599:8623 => -2.84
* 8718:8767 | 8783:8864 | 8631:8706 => -2.78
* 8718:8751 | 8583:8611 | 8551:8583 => -2.80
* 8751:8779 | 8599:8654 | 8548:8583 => -2.78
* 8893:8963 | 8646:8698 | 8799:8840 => -2.85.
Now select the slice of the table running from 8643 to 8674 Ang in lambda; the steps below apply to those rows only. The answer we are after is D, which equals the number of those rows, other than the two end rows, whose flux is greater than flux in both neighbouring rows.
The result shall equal 1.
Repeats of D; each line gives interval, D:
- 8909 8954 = 3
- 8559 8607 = 3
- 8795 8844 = 3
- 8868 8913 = 3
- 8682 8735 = 3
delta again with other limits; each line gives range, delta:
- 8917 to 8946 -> 3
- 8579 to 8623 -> 8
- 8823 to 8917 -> 15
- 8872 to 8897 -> 4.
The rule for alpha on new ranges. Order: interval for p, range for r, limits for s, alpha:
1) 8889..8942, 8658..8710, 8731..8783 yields 13.6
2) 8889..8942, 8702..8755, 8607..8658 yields 14.1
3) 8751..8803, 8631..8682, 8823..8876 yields 14.0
